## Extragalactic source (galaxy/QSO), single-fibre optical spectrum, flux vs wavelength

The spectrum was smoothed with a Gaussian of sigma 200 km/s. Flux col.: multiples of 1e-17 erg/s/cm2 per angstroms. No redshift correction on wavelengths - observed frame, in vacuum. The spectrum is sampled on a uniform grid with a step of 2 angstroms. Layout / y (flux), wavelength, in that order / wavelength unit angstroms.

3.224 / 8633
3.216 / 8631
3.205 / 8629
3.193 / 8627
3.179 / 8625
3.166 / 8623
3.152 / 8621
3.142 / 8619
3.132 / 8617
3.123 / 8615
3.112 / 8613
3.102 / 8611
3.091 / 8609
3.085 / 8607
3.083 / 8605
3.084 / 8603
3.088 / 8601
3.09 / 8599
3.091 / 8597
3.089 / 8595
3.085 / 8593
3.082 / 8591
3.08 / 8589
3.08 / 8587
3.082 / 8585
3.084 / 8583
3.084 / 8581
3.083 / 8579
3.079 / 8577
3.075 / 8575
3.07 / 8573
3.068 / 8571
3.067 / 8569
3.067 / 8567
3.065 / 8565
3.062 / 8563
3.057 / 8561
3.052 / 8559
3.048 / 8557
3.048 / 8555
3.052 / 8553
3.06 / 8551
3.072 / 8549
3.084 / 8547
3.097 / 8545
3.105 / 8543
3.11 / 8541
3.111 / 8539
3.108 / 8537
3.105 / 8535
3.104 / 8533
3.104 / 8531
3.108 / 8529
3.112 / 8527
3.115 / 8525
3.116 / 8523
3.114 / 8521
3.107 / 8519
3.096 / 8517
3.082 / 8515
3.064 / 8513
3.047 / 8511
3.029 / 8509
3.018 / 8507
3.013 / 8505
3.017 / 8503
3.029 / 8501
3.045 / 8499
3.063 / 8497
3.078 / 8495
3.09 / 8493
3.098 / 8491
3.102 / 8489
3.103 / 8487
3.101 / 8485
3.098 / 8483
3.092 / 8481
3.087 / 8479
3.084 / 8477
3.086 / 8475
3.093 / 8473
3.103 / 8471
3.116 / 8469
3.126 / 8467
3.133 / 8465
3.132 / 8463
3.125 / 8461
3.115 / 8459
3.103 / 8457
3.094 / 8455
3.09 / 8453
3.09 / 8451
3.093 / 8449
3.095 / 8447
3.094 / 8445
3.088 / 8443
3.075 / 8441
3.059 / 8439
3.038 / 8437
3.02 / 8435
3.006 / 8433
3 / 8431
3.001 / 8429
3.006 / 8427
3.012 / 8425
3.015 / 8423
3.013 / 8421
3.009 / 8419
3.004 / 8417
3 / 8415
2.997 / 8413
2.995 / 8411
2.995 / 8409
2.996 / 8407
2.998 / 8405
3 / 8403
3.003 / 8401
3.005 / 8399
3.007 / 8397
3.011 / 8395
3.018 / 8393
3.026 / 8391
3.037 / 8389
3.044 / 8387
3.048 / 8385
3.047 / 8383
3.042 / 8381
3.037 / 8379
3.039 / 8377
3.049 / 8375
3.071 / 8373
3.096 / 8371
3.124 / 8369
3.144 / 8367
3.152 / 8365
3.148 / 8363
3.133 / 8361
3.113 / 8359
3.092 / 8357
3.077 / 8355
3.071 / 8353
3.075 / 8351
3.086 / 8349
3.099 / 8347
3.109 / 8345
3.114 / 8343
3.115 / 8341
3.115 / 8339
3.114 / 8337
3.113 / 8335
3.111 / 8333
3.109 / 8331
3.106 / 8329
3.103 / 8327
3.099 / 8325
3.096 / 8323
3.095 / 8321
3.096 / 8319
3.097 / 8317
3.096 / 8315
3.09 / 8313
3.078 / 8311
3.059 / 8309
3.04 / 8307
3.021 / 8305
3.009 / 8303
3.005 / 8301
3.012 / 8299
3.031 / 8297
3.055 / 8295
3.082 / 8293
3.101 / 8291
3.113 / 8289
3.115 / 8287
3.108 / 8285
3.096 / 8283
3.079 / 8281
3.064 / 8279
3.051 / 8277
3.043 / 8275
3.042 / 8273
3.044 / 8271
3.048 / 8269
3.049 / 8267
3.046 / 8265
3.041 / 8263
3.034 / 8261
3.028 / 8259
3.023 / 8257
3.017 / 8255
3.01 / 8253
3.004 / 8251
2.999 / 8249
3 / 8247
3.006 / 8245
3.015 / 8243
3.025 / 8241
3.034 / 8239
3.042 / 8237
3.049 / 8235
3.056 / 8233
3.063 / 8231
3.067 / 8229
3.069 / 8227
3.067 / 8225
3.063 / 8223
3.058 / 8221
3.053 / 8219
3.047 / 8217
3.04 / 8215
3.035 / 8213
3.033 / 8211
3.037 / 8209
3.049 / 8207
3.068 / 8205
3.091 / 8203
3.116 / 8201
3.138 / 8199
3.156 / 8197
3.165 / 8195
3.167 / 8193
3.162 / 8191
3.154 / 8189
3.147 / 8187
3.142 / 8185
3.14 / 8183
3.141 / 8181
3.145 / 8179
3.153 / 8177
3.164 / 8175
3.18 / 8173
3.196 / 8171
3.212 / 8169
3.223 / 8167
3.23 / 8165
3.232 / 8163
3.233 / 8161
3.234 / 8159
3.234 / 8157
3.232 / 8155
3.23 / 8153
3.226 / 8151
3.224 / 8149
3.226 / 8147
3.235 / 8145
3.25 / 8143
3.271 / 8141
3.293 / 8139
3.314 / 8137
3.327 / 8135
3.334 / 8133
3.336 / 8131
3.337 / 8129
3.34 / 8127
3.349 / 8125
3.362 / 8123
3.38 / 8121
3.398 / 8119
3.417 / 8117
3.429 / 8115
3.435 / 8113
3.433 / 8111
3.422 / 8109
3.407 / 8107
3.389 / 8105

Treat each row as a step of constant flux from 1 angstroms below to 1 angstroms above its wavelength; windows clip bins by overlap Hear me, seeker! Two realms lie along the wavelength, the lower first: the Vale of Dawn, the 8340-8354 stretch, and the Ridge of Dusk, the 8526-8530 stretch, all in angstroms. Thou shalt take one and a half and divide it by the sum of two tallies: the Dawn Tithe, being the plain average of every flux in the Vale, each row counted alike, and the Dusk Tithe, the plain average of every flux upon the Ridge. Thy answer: 0.242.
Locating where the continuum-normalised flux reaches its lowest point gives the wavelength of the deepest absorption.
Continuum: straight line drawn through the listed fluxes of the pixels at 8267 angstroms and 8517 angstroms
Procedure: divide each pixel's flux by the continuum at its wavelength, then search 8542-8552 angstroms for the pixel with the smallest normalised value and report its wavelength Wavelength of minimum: 8551 angstroms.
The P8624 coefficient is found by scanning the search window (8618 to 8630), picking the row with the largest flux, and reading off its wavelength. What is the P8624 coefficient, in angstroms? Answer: 8629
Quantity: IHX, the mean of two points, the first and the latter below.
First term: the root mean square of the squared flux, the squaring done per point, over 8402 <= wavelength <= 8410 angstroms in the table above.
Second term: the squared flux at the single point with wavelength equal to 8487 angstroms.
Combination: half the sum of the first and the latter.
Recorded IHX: 9.3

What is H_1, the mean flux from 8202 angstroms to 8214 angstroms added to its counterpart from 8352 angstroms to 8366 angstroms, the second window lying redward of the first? 6.16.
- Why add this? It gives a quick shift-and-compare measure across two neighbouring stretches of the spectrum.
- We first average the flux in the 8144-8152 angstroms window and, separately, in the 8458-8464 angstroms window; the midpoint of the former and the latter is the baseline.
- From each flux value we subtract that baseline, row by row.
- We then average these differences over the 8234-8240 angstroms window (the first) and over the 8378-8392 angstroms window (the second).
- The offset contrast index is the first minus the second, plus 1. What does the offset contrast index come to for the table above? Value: 1.00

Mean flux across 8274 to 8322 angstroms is 3.07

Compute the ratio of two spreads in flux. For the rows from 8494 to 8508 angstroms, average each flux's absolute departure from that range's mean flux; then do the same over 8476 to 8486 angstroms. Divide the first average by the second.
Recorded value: 3.7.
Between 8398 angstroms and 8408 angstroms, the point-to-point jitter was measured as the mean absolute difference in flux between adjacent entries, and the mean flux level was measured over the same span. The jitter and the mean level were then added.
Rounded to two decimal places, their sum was 3.00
